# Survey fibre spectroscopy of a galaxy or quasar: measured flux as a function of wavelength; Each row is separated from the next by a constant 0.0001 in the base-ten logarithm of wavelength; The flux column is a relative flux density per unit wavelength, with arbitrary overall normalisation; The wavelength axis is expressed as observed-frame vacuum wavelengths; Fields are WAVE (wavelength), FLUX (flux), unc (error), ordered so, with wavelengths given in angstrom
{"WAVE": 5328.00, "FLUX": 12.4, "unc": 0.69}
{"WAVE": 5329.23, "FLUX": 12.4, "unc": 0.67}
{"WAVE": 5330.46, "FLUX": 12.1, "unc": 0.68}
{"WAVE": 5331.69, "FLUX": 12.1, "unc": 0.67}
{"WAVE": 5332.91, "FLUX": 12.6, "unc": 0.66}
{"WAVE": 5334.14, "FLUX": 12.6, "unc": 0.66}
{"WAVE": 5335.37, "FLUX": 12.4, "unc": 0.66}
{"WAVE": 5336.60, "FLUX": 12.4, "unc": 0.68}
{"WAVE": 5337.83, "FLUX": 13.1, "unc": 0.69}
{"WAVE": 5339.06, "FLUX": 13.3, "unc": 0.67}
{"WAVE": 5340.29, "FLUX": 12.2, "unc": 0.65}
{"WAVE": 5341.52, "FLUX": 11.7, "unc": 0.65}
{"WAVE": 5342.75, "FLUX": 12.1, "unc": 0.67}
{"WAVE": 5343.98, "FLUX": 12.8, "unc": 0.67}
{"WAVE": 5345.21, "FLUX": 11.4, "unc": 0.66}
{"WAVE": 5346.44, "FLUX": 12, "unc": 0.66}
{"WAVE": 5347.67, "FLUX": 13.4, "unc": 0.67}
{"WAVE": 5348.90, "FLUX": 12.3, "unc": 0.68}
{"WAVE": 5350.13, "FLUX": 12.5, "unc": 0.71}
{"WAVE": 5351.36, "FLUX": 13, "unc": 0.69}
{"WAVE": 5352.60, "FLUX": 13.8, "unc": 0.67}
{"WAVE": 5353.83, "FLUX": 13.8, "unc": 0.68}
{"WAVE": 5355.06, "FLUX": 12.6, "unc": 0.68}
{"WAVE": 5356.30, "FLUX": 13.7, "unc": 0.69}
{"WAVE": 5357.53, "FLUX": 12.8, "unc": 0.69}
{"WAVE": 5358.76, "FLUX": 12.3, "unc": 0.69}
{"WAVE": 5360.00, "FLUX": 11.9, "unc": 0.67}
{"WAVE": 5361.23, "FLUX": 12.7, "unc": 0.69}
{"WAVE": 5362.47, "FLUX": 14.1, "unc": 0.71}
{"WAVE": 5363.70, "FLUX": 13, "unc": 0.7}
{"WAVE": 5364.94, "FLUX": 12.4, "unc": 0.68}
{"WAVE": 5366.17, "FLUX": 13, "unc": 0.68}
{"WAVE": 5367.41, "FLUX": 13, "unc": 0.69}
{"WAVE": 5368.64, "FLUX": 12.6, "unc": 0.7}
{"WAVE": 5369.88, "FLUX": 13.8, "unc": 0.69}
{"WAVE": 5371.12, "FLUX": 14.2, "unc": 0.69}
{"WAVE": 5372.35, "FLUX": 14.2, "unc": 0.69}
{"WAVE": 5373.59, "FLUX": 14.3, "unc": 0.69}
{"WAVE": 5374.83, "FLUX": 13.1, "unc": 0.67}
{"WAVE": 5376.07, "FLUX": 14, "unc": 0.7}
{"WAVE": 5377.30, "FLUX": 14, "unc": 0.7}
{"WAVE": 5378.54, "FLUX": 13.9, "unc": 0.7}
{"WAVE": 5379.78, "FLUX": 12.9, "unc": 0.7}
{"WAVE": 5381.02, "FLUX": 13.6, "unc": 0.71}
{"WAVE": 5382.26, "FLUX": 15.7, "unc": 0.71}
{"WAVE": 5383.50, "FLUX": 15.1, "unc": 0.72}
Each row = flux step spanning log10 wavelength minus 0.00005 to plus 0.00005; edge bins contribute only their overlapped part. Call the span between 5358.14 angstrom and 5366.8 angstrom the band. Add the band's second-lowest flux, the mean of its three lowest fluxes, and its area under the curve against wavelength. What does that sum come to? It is 135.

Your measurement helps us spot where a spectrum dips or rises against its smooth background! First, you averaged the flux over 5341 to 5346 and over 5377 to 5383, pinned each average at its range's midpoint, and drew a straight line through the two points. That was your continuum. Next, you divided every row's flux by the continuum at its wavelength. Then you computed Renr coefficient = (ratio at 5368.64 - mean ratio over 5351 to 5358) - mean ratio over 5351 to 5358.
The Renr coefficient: -1.17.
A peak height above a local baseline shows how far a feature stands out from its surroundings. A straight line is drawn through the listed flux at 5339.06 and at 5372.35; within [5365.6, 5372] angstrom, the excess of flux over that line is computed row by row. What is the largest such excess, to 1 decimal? 0.0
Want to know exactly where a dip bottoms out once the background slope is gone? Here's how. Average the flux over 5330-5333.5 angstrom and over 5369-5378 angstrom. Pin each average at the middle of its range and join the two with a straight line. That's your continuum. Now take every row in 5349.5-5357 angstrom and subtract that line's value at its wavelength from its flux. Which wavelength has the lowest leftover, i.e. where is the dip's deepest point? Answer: 5355.06 angstrom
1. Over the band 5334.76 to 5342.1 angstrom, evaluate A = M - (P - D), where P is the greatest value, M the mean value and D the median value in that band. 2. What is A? 11.6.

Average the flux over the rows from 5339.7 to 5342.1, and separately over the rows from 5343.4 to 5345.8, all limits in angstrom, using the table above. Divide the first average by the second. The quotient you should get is 0.99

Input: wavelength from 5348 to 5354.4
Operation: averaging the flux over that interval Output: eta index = 13.1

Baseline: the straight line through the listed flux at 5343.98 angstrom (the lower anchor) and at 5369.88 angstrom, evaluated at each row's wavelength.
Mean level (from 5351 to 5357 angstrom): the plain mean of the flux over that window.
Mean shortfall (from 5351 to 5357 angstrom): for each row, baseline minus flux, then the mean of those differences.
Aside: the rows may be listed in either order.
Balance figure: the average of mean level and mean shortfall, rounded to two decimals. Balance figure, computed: 6.59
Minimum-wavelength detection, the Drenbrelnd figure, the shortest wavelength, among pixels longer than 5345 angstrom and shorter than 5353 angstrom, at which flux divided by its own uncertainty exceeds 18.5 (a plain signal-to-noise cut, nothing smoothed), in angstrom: 5347.67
